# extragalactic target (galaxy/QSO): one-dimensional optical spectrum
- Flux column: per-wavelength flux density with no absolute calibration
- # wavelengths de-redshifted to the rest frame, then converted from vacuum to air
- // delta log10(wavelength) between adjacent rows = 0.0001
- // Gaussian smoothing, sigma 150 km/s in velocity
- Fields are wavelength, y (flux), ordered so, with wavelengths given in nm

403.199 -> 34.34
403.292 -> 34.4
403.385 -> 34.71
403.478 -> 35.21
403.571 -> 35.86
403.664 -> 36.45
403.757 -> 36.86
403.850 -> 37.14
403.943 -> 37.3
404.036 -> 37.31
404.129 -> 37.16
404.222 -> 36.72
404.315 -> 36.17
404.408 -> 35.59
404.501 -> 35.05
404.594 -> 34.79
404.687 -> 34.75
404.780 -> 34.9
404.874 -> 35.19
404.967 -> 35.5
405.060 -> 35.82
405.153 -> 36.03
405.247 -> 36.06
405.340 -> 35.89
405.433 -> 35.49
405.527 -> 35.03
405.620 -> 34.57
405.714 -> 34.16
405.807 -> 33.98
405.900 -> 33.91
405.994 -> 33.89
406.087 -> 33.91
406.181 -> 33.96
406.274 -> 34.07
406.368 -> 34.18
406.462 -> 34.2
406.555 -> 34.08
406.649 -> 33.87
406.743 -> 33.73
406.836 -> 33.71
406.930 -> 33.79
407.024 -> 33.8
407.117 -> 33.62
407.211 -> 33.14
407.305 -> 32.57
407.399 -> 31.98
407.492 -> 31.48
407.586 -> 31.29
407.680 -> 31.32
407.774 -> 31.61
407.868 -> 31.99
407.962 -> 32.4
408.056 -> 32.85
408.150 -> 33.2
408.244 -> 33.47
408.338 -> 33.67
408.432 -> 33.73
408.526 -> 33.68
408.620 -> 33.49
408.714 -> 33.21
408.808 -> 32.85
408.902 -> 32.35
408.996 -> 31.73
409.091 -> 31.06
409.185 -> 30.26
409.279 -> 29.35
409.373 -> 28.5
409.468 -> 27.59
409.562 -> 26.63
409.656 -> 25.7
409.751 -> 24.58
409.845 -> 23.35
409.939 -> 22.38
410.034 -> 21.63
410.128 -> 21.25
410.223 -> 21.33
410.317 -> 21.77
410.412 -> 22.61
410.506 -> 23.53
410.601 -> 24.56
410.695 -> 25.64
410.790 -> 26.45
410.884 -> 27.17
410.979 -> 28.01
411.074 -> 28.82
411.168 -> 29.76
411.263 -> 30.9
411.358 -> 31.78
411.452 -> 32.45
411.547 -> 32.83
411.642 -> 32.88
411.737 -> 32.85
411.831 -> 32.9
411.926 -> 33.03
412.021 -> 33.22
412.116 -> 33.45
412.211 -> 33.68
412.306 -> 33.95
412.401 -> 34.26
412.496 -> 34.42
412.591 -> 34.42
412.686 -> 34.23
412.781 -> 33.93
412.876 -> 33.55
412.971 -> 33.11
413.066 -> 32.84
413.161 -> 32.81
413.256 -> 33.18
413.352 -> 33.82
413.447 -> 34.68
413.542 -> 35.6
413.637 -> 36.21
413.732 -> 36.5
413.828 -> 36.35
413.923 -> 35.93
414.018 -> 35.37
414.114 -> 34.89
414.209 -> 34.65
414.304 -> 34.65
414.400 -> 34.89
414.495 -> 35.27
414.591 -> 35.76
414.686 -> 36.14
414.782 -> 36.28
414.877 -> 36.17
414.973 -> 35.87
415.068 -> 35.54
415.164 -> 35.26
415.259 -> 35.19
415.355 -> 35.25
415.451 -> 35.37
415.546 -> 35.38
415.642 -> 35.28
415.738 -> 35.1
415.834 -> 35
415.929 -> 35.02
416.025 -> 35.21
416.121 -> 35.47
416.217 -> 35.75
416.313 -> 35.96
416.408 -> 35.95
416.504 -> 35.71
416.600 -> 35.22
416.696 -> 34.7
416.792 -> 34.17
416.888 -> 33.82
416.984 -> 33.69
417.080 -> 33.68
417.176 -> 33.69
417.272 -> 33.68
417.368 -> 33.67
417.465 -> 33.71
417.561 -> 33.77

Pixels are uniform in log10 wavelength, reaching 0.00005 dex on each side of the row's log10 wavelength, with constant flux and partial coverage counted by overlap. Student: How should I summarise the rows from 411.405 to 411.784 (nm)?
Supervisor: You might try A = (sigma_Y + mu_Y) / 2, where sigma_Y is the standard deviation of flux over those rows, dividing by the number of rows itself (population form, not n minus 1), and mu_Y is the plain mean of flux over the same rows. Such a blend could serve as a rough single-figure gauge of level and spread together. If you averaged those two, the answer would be 16.5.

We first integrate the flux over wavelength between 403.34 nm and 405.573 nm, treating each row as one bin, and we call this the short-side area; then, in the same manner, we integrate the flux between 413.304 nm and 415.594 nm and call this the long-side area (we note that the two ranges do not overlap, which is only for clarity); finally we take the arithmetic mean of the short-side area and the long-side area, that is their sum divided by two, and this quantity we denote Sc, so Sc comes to 81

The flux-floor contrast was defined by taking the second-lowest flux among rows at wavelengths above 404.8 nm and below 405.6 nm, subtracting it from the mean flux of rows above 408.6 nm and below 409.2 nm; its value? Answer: -3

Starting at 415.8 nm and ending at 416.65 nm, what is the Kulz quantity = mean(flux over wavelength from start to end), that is 35.5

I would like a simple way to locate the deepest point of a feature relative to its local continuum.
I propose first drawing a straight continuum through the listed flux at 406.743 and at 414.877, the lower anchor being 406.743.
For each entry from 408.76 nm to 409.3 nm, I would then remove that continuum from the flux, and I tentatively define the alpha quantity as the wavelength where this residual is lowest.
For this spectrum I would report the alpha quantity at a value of 409.279 nm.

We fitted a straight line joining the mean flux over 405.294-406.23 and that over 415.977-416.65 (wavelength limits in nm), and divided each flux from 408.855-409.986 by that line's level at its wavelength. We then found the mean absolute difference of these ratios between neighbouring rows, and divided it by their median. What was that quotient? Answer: 0.033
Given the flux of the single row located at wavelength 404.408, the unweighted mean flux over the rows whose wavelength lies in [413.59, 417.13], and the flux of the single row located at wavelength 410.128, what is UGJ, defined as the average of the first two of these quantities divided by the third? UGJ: 1.67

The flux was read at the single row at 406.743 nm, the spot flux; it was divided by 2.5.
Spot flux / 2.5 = 13.5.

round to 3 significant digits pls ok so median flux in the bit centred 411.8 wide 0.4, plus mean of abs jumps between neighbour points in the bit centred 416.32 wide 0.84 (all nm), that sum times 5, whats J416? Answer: 166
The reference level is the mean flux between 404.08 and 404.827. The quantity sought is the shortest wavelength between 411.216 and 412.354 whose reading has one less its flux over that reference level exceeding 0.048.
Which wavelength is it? 411.263 nm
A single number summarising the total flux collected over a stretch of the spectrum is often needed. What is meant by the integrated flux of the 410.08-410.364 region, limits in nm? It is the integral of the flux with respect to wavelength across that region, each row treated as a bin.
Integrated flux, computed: 6.1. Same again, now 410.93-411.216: 8.2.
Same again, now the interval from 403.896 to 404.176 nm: 10.4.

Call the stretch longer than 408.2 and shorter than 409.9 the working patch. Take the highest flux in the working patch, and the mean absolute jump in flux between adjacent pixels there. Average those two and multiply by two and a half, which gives 42.9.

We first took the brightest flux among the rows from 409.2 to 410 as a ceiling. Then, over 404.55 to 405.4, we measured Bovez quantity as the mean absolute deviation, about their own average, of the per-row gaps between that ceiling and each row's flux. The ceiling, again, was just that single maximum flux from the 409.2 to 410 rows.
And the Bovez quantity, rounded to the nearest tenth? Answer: 0.5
